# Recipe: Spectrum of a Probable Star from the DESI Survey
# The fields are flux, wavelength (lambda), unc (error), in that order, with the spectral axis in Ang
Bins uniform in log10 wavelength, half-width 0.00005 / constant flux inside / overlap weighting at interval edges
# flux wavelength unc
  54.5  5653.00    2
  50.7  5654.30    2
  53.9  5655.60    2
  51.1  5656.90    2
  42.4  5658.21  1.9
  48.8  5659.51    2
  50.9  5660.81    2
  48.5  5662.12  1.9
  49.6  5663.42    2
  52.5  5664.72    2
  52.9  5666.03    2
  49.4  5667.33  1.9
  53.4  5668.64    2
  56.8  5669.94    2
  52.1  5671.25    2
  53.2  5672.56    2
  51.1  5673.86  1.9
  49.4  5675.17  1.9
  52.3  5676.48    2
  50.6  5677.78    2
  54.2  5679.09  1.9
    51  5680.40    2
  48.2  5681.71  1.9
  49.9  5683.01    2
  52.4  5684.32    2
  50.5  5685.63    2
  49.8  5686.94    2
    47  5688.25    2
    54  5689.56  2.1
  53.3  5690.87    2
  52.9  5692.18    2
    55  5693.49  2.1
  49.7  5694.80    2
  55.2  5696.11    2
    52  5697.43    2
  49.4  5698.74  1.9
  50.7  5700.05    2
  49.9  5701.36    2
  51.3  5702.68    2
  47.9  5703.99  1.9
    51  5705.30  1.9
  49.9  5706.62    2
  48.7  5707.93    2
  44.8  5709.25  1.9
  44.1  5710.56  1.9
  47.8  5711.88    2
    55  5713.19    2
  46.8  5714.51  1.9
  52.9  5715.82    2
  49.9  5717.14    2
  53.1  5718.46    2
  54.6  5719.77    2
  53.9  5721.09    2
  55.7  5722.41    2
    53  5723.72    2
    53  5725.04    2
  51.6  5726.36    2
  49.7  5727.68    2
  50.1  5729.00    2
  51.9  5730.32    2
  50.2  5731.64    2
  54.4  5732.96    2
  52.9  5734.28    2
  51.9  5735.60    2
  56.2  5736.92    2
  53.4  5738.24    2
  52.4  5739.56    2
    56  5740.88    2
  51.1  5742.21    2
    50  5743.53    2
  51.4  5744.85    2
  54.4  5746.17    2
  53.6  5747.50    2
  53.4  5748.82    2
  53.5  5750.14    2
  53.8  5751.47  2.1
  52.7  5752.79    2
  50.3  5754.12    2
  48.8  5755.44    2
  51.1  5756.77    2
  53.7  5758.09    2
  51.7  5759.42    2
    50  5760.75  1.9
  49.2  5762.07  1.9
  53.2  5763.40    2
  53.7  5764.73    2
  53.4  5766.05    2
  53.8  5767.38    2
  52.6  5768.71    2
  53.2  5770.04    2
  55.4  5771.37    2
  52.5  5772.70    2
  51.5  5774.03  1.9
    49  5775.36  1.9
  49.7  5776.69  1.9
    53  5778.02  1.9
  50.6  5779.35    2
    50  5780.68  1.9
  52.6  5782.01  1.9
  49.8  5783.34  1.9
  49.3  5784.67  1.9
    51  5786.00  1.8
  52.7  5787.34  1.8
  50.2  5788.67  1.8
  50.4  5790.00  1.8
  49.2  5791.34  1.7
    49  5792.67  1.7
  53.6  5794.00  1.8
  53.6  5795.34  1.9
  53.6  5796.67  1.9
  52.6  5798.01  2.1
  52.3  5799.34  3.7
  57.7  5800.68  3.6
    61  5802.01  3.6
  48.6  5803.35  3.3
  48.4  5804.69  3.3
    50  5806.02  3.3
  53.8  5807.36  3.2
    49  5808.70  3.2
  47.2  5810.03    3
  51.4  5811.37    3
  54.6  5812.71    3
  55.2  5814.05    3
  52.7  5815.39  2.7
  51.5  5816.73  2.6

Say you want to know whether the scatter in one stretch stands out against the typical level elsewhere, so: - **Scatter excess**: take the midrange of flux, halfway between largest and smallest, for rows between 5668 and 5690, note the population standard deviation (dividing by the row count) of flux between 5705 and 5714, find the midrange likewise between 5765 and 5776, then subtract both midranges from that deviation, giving -100.6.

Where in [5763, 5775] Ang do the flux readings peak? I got 5771.37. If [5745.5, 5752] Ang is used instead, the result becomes 5746.17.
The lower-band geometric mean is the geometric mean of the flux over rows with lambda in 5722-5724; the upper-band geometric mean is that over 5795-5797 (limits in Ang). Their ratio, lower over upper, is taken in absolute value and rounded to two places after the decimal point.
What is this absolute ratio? 1.01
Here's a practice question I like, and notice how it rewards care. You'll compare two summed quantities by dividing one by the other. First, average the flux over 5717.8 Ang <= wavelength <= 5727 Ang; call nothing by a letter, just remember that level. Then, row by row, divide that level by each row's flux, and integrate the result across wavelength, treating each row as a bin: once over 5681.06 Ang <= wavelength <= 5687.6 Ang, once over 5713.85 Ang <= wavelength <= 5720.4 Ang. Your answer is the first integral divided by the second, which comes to 1.02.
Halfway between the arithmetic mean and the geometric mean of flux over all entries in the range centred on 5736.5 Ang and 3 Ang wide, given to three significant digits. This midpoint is 54.0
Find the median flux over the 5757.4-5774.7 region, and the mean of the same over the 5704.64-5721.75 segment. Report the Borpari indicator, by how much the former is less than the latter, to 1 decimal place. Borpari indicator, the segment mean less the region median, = -3.0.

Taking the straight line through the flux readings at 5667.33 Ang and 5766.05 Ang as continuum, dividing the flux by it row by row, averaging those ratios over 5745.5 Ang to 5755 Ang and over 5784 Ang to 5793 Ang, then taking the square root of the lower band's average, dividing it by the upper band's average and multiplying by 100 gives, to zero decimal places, 108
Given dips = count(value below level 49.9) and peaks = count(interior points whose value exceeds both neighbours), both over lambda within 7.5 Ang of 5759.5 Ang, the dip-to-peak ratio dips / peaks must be 1.00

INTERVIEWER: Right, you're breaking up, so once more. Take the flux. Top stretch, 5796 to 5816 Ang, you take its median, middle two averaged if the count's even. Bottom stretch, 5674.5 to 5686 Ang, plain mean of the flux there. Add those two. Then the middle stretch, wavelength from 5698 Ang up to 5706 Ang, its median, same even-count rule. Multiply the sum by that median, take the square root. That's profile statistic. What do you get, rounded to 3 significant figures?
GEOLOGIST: 72.2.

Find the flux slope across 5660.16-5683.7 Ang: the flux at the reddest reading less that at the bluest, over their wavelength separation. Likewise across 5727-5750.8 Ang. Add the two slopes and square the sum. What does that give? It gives 0.015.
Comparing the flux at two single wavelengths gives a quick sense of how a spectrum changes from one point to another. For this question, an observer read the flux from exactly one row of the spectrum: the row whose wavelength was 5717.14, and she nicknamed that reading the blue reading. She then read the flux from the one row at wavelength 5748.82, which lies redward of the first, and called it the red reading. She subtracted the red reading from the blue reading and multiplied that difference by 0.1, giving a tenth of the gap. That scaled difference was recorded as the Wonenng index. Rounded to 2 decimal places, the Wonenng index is -0.35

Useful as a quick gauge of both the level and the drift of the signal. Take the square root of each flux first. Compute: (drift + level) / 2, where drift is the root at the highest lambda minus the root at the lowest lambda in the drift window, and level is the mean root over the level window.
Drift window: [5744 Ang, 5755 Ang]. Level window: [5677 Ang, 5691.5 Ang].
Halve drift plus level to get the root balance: 3.53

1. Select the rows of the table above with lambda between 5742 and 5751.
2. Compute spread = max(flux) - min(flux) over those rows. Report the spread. 4.4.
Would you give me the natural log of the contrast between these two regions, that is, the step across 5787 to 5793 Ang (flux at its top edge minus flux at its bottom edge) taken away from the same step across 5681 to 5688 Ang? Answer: 1.7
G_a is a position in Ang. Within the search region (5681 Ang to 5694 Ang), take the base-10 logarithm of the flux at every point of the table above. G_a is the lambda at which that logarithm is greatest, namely 5693.49 Ang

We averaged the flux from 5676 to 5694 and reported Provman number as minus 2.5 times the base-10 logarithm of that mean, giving -4.28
